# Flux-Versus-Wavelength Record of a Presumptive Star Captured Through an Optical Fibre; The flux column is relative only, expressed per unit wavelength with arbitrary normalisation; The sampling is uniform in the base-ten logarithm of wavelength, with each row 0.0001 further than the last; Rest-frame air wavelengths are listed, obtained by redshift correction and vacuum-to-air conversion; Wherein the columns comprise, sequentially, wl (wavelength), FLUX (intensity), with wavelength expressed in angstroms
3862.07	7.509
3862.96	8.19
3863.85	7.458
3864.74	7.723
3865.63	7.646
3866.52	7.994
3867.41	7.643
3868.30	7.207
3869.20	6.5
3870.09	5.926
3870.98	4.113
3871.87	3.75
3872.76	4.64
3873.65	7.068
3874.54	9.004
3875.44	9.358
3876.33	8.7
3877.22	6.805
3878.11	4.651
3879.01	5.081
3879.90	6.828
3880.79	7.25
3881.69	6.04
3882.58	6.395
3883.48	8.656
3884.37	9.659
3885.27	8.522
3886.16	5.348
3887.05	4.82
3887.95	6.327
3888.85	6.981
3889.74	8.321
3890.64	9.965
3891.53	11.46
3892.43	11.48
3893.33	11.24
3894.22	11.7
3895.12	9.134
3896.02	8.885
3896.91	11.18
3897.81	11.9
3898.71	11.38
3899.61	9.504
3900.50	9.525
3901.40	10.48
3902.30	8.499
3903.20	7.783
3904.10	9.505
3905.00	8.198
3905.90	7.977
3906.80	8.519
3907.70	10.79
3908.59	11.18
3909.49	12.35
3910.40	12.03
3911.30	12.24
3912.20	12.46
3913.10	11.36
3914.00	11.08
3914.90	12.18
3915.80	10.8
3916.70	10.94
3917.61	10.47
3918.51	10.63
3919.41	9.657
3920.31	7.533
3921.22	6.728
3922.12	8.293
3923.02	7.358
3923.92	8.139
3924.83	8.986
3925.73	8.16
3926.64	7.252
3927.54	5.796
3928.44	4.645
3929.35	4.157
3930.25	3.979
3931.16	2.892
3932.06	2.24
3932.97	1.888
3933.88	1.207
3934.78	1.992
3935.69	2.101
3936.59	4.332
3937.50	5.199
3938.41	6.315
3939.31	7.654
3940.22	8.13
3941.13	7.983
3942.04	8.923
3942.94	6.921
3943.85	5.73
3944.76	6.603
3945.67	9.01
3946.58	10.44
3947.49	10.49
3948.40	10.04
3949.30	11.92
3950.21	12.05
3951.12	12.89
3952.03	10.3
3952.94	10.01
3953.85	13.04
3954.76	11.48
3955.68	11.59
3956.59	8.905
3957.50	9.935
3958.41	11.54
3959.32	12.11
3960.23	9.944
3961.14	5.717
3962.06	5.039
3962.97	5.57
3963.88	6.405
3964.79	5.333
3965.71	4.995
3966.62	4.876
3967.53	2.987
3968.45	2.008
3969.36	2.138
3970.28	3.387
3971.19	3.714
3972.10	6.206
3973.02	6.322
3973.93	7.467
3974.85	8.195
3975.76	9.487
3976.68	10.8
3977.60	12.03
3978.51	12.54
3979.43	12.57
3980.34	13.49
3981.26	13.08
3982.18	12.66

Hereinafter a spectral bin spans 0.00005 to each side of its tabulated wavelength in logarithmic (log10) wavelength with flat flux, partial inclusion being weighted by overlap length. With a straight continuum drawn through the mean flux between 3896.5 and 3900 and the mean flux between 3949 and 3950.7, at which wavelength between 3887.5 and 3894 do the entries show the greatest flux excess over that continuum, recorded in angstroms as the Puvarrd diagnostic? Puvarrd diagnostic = 3892.43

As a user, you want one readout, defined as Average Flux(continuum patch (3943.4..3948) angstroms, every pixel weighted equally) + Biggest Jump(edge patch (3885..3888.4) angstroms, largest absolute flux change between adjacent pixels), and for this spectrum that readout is 11.6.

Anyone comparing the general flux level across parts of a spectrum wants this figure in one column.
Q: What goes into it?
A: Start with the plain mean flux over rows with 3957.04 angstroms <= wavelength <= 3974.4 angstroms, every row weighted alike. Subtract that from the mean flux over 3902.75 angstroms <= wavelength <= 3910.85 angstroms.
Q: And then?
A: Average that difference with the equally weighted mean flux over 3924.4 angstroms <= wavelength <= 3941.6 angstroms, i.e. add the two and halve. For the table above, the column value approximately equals 4.4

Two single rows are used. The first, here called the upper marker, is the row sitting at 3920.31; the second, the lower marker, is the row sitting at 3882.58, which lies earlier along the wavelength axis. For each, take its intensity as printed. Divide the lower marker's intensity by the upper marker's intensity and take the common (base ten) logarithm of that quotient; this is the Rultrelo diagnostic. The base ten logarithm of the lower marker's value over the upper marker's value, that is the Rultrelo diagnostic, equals -0.1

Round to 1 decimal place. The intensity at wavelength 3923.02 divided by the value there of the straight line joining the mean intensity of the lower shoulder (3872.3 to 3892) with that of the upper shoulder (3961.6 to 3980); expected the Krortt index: 1.0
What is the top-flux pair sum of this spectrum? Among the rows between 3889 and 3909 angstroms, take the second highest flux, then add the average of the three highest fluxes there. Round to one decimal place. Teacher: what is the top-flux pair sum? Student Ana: 23.4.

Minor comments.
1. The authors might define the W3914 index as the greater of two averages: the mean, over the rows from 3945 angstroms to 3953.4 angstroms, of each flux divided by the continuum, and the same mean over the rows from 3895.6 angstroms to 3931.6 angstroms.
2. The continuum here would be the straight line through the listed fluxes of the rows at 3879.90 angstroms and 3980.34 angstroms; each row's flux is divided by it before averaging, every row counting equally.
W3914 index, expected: 1.03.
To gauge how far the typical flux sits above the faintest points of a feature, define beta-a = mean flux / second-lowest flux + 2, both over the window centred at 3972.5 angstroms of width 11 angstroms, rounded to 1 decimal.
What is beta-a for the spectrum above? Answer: 4.9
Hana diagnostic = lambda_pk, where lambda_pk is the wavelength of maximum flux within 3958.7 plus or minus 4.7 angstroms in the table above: 3959.32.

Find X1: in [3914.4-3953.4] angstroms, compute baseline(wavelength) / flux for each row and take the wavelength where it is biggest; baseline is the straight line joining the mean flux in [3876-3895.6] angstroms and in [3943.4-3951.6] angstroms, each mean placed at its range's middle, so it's 3933.88 angstroms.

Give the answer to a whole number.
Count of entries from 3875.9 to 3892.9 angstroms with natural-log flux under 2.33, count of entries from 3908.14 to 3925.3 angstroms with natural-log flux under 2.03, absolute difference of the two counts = 14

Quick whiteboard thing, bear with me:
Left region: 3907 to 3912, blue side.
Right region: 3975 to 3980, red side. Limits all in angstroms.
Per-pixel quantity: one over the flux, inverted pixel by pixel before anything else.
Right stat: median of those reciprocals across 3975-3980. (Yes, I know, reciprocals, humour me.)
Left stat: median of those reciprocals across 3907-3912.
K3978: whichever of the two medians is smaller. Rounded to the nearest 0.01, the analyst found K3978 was 0.08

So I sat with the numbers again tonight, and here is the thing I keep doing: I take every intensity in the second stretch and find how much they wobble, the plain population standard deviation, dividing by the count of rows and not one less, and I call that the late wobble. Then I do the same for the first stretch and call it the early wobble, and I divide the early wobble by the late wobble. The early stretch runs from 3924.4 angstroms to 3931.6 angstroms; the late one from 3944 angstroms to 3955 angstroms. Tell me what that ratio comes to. 1.2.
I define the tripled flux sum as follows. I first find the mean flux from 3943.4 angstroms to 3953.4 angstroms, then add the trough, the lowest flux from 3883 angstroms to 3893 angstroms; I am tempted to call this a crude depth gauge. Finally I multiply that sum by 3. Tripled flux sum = 44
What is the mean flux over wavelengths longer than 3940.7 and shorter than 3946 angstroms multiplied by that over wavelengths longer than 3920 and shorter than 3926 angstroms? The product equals 59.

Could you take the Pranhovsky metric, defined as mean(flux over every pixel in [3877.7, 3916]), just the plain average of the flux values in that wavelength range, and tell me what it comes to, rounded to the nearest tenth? 9.3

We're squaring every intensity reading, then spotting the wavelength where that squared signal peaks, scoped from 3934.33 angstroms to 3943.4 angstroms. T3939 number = 3942.04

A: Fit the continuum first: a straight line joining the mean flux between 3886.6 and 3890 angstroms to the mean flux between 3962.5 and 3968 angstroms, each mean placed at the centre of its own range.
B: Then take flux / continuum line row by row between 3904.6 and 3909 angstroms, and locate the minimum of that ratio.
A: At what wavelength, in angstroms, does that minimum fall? 3905.90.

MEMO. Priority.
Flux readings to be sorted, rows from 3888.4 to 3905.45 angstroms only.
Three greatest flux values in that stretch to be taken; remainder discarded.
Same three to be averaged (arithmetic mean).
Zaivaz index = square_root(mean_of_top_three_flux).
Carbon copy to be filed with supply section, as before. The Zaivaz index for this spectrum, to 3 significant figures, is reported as 3.42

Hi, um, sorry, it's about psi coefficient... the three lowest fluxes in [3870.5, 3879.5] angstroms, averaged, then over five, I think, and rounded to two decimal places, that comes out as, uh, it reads 0.83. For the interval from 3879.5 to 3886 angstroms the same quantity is 1.28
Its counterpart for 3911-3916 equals 2.22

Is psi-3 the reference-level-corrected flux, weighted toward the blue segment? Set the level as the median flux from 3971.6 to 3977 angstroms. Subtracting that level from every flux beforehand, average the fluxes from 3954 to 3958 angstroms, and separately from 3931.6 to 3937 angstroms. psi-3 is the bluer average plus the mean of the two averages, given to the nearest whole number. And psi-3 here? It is -7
